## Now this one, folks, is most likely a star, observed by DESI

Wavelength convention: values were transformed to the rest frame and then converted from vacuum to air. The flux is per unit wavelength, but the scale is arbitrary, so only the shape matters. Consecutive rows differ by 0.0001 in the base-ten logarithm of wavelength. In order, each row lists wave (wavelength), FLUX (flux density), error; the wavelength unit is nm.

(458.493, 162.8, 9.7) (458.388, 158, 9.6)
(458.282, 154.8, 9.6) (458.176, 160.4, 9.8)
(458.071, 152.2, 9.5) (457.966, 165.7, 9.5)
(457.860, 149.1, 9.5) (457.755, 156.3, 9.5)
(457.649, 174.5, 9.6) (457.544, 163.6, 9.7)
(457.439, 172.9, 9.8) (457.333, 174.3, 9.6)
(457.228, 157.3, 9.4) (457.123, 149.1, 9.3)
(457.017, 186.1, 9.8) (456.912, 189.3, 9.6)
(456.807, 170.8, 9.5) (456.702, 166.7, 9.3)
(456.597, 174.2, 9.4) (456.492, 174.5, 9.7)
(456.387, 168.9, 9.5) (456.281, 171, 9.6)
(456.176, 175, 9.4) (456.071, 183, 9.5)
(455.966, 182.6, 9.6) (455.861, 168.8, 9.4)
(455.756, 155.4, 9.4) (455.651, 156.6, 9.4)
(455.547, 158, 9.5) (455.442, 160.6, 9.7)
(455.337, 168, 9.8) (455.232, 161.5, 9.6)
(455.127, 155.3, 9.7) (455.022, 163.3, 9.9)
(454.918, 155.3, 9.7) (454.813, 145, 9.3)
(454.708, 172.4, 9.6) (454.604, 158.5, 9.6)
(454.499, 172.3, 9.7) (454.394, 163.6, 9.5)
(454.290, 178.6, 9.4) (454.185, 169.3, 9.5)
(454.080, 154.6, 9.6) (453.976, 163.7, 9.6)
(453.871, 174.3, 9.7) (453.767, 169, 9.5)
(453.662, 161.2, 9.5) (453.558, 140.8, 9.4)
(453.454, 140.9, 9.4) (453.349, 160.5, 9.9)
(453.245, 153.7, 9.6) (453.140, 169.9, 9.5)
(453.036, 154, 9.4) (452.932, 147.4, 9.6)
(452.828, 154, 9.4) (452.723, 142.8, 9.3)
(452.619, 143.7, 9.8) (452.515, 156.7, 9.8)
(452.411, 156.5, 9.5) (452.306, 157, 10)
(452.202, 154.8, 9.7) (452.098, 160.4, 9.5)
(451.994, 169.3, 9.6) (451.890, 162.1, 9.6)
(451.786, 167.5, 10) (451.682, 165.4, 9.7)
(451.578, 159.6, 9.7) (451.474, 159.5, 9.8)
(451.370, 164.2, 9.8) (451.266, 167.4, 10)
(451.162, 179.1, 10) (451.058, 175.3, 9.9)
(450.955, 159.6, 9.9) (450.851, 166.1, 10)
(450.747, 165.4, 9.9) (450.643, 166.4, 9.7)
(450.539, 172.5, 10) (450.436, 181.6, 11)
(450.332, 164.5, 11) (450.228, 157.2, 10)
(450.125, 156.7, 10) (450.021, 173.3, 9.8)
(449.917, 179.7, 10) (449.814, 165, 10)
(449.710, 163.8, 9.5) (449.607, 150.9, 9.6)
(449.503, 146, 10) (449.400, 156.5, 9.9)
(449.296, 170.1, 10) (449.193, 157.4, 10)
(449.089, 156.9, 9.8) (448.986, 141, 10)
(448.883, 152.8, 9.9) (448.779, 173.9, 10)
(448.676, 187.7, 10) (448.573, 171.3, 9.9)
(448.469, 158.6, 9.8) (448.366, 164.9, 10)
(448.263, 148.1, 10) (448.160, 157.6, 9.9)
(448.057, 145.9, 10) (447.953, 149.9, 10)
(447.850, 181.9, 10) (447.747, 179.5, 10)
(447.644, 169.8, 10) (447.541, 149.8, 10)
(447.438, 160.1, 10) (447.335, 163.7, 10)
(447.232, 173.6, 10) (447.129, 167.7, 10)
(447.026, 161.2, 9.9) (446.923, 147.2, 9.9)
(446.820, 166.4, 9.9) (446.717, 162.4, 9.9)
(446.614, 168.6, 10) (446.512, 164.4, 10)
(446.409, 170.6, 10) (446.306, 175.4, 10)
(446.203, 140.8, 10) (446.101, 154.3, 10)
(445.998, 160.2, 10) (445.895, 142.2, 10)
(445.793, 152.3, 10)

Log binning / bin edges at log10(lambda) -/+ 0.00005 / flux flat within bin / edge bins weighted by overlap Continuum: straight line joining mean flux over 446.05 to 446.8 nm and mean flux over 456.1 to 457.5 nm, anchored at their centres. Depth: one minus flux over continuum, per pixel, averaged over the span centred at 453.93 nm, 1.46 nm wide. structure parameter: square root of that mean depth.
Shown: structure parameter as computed 0.21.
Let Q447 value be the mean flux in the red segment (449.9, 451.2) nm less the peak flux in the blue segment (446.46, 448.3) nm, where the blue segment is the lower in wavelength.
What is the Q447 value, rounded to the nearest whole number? -13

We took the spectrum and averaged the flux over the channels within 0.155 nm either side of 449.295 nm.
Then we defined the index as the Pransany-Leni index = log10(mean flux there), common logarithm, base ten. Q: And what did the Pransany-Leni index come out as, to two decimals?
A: 2.21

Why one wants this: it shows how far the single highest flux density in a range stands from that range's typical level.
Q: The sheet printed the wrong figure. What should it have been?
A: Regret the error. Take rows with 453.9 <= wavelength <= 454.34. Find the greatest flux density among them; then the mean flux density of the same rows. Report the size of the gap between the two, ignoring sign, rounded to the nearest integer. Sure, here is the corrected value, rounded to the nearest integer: 12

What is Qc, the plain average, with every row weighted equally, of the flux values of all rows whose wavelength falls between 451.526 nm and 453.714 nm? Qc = 156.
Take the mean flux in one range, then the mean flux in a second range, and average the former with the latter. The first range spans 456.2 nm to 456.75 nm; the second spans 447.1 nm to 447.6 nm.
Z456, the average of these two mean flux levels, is 167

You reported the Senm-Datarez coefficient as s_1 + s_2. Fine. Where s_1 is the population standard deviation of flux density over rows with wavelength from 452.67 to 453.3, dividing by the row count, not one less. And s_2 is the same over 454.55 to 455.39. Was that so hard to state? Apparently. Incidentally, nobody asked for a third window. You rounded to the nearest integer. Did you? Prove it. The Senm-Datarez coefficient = 16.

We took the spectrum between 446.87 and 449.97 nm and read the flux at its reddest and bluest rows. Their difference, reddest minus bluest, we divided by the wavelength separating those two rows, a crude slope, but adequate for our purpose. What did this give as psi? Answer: 11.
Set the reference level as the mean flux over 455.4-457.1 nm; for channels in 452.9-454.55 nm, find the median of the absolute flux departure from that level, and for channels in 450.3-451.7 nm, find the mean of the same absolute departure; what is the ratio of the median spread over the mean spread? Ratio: 1.3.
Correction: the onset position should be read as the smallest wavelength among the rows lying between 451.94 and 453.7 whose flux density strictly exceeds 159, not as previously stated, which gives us 451.994 nm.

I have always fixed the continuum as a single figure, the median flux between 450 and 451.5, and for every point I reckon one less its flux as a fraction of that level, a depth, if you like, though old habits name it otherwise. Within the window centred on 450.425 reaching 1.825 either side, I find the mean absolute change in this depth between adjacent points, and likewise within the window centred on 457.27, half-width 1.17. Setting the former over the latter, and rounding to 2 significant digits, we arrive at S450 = 0.86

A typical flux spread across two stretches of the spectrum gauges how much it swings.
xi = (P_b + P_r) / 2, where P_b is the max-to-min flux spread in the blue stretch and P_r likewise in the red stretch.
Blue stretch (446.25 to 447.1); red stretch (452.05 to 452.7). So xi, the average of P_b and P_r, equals 22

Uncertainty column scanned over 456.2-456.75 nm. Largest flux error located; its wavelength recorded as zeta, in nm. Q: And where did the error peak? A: 456.492 nm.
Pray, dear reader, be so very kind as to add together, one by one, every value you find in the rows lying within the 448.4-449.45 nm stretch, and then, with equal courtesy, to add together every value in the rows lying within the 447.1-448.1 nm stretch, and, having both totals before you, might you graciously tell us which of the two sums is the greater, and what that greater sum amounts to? 1642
